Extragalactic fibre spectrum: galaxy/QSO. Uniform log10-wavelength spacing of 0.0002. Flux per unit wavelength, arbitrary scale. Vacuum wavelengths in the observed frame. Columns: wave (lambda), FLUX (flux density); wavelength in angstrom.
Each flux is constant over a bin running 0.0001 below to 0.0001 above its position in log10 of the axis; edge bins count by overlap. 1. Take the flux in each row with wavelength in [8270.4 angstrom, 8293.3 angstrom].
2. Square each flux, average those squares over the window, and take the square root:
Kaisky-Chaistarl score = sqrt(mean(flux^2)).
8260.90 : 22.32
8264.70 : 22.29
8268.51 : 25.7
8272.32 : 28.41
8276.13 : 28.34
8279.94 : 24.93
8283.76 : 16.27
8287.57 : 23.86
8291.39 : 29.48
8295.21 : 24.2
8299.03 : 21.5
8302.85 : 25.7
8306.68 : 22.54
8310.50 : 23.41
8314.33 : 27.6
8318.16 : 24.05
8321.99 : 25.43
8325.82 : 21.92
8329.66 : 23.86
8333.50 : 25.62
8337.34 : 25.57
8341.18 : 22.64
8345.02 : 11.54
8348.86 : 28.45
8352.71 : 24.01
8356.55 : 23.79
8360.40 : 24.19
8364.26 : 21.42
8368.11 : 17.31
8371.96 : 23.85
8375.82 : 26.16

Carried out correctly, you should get 25.6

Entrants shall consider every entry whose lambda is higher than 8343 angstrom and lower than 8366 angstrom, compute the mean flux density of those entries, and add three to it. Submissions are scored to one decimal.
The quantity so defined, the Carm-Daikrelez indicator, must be 25.2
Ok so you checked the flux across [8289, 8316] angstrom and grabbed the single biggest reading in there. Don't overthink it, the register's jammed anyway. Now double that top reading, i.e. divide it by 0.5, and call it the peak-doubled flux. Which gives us 59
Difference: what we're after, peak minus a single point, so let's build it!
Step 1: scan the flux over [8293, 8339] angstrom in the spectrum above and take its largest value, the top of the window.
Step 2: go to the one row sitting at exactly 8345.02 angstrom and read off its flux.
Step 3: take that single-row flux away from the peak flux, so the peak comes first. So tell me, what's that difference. 16.1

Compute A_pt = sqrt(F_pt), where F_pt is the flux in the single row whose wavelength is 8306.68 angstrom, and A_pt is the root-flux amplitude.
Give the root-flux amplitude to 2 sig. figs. 4.7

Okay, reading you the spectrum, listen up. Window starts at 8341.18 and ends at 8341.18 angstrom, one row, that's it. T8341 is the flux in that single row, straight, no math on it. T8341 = 22.64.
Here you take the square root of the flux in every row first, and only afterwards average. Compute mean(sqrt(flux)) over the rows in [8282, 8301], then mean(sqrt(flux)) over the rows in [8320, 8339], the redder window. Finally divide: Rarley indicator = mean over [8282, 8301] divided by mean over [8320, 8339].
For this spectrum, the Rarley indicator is 0.97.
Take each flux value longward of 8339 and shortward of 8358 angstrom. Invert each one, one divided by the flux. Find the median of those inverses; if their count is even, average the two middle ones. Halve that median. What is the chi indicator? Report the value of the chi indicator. 0.0210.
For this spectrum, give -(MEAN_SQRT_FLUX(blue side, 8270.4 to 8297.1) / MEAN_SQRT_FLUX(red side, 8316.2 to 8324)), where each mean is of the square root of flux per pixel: -1.00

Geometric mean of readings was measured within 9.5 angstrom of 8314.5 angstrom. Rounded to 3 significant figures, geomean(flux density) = 24.5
